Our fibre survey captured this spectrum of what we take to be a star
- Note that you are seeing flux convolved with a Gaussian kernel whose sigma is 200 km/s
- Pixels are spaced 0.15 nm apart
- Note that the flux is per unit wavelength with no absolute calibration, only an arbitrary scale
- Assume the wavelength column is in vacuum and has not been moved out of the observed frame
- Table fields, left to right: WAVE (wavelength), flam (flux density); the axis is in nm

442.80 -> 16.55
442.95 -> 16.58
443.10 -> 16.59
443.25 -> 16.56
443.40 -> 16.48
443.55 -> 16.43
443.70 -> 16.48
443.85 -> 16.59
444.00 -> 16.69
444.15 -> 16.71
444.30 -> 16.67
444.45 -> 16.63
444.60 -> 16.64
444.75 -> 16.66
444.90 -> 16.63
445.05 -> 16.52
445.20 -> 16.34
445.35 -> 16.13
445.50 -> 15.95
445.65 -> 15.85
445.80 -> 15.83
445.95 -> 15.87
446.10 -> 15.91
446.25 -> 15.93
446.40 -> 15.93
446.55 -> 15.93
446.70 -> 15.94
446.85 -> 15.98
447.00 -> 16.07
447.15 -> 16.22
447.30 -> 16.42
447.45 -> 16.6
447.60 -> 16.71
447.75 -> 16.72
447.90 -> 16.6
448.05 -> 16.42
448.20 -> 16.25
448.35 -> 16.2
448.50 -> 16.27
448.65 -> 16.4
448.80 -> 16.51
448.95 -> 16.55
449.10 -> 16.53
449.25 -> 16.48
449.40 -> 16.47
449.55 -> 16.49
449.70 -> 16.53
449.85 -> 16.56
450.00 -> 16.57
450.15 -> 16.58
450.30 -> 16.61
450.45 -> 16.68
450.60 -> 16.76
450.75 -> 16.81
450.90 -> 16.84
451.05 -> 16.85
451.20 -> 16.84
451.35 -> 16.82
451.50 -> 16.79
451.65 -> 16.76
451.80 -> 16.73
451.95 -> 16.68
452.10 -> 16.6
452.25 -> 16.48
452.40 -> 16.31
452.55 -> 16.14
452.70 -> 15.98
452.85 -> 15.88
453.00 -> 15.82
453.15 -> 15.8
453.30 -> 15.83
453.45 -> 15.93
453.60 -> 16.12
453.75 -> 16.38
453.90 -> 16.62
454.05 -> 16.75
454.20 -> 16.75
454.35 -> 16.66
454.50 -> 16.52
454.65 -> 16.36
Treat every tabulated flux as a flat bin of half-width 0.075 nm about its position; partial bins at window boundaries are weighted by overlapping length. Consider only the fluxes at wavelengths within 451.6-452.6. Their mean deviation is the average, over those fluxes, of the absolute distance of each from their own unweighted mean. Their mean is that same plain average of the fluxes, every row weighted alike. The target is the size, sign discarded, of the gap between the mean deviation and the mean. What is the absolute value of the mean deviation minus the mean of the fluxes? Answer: 16.3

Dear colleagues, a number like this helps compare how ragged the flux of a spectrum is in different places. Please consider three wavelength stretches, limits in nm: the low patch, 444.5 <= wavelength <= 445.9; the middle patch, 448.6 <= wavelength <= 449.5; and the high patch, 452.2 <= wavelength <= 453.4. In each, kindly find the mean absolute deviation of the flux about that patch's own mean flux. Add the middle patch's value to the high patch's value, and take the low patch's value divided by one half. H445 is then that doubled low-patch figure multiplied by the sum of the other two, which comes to 0.15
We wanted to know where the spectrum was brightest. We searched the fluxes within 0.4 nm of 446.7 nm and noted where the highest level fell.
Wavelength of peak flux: 447.00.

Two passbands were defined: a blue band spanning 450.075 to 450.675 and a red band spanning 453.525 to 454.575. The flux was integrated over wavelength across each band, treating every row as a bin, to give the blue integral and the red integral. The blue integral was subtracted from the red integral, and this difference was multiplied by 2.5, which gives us 18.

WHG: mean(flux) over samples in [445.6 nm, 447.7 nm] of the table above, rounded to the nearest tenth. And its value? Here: 16.1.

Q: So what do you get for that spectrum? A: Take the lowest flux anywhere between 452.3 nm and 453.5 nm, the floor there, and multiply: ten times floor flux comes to 158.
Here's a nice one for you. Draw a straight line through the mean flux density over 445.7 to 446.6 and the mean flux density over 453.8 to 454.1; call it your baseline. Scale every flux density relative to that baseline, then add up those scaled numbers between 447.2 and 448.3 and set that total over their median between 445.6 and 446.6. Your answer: 7.2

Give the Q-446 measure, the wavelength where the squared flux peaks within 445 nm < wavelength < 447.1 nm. 445.05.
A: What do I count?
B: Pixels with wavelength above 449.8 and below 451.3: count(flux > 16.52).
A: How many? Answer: 10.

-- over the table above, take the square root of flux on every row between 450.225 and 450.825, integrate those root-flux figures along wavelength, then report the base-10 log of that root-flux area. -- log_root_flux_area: 0.39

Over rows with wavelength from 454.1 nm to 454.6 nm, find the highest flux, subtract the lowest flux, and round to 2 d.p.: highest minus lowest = 0.23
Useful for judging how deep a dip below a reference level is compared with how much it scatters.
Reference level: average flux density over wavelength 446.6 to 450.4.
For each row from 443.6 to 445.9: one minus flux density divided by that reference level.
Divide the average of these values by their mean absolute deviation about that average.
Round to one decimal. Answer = 0.0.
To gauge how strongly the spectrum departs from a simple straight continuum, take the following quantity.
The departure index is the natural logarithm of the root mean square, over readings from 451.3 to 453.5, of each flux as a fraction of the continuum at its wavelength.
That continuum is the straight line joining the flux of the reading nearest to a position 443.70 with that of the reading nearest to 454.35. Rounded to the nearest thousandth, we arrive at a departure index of -0.019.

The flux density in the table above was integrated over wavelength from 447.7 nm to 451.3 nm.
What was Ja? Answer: 60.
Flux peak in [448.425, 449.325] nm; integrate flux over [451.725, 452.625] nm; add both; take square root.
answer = 5.60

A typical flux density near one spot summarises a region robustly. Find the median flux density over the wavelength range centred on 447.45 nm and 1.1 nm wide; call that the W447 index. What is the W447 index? 16.60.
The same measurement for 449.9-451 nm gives 16.68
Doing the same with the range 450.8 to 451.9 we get 16.82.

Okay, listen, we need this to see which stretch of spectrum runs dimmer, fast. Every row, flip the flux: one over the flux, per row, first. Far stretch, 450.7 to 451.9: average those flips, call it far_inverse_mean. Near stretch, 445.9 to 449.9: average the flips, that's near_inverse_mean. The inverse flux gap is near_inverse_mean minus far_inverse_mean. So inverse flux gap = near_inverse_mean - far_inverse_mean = 0.0018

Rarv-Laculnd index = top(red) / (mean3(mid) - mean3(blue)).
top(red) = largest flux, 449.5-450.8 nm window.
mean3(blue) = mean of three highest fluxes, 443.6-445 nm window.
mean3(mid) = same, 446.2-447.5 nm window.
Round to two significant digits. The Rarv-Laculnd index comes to -61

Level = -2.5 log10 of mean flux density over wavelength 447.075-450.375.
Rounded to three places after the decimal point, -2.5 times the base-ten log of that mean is -3.043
